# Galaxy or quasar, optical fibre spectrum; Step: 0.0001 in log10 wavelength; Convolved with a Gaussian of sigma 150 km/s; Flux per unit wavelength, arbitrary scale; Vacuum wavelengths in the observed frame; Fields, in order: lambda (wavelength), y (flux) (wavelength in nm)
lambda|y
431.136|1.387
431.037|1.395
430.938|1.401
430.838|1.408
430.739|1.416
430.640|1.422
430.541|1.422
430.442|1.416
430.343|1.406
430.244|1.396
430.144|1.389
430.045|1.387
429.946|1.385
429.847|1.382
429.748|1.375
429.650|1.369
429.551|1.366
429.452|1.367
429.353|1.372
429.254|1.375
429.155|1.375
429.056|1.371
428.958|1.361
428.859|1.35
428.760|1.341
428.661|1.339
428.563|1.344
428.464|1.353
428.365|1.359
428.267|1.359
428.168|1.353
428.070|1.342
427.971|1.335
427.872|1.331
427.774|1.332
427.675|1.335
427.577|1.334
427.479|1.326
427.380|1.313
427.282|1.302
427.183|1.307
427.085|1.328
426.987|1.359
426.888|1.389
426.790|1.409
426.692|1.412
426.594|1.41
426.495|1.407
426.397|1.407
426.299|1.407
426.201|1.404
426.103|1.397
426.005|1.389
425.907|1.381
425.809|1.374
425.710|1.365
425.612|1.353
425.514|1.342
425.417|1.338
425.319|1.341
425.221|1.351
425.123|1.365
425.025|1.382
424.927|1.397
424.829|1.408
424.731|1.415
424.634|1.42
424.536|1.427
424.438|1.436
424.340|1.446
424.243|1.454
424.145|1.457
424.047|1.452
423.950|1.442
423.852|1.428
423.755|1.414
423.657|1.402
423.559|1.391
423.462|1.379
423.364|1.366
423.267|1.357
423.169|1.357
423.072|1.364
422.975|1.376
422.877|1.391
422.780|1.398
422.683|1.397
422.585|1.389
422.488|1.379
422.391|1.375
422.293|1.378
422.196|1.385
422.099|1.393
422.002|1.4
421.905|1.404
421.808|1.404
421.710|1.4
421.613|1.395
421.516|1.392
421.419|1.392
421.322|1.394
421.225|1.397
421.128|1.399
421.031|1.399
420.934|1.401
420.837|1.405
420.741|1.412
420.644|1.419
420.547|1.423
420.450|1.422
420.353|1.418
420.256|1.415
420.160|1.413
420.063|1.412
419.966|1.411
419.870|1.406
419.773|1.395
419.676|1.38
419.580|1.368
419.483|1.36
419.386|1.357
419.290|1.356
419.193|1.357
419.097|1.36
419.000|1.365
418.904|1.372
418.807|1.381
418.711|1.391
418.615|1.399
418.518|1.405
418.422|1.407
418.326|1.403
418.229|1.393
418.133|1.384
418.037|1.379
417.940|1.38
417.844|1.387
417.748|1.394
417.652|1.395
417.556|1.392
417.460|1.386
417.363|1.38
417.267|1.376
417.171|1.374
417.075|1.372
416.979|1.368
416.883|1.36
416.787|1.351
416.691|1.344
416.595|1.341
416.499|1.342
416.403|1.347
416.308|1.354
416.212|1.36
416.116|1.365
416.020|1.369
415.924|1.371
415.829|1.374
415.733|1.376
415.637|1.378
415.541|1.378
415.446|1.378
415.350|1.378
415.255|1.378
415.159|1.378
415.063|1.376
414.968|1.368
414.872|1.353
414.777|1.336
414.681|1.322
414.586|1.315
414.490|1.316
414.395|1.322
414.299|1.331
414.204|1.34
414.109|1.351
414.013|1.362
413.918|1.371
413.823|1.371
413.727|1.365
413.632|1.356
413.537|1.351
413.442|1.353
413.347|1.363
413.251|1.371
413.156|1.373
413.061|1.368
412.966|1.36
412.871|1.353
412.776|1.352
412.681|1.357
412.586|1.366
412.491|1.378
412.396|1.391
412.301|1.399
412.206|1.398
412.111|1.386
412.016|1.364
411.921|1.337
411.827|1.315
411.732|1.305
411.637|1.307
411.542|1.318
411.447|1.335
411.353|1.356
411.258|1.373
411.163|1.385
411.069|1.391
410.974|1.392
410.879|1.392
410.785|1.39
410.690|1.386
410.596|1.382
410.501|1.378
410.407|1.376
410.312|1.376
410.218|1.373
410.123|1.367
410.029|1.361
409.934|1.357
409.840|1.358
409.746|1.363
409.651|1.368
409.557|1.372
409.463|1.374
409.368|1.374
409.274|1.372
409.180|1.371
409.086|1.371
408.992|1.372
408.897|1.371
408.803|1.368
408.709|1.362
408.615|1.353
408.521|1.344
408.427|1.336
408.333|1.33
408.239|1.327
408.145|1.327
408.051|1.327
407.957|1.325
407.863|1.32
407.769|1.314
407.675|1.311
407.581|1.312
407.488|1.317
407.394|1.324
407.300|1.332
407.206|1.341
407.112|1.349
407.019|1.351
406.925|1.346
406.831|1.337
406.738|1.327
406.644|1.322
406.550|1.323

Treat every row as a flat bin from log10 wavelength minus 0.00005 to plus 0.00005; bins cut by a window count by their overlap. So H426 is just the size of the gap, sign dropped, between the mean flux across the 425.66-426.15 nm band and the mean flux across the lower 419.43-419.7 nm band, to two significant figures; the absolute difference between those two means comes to 0.012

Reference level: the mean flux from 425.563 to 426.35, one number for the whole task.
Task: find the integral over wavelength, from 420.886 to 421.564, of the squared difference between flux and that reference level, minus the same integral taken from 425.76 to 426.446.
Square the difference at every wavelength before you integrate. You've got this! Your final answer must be -0.0001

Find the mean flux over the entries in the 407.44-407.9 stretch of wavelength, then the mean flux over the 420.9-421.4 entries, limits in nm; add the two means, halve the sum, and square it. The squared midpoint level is 1.84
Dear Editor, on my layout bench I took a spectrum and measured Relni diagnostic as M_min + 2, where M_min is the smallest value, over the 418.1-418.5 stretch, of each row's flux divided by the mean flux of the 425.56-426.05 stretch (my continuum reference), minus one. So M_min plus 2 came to 2.01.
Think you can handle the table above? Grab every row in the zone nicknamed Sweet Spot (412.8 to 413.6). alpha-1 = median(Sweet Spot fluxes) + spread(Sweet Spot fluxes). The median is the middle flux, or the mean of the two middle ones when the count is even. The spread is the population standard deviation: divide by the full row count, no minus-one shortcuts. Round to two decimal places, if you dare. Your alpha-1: 1.37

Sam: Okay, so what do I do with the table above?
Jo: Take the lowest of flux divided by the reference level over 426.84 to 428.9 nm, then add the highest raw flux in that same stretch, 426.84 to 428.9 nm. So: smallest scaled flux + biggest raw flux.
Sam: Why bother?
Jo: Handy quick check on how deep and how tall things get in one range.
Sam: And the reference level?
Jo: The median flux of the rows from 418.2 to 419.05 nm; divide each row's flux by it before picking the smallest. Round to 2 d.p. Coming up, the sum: 2.32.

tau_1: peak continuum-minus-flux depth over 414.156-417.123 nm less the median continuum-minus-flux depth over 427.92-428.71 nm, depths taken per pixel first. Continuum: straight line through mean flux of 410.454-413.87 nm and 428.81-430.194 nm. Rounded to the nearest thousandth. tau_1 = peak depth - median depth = 0.026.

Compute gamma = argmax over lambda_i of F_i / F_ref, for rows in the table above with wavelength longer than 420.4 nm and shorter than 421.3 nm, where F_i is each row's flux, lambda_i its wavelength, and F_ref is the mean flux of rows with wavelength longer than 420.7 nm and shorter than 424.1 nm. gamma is 420.547 nm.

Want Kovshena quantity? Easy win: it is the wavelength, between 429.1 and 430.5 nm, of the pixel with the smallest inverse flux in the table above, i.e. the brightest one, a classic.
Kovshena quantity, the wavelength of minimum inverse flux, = 430.442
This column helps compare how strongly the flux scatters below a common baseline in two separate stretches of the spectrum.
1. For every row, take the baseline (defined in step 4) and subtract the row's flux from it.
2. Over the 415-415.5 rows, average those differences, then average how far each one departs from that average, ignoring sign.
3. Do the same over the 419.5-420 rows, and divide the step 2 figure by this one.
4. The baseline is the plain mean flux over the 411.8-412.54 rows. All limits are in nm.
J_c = 0.0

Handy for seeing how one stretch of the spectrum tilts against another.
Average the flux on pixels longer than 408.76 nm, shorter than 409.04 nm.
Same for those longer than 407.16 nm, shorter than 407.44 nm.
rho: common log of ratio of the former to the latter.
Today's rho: 0.012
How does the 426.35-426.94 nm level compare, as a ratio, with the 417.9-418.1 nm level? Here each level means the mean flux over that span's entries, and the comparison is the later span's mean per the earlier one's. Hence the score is 1.02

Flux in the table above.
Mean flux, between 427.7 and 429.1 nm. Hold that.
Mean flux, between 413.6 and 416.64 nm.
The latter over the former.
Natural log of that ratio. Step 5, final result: 0.007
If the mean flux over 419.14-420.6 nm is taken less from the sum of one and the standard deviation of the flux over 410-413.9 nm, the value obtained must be -0.369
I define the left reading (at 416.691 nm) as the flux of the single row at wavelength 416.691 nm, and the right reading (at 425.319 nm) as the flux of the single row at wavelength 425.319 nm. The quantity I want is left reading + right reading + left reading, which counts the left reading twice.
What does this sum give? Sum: 4.03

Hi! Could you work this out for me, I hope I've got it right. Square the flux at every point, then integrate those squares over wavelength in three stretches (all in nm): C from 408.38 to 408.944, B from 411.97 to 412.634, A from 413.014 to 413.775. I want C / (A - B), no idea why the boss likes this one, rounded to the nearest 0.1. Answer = 7.3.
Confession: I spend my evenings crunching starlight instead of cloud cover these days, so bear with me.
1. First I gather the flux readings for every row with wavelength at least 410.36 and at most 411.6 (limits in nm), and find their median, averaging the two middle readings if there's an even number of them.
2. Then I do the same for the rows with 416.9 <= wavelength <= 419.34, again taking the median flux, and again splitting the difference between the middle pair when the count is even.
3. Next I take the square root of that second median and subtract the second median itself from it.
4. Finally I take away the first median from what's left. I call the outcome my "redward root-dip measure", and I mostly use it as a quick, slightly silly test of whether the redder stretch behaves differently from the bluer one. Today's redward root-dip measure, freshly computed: -1.59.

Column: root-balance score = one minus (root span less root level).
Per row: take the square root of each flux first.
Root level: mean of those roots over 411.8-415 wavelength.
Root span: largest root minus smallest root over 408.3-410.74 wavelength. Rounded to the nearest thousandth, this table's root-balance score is 2.141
